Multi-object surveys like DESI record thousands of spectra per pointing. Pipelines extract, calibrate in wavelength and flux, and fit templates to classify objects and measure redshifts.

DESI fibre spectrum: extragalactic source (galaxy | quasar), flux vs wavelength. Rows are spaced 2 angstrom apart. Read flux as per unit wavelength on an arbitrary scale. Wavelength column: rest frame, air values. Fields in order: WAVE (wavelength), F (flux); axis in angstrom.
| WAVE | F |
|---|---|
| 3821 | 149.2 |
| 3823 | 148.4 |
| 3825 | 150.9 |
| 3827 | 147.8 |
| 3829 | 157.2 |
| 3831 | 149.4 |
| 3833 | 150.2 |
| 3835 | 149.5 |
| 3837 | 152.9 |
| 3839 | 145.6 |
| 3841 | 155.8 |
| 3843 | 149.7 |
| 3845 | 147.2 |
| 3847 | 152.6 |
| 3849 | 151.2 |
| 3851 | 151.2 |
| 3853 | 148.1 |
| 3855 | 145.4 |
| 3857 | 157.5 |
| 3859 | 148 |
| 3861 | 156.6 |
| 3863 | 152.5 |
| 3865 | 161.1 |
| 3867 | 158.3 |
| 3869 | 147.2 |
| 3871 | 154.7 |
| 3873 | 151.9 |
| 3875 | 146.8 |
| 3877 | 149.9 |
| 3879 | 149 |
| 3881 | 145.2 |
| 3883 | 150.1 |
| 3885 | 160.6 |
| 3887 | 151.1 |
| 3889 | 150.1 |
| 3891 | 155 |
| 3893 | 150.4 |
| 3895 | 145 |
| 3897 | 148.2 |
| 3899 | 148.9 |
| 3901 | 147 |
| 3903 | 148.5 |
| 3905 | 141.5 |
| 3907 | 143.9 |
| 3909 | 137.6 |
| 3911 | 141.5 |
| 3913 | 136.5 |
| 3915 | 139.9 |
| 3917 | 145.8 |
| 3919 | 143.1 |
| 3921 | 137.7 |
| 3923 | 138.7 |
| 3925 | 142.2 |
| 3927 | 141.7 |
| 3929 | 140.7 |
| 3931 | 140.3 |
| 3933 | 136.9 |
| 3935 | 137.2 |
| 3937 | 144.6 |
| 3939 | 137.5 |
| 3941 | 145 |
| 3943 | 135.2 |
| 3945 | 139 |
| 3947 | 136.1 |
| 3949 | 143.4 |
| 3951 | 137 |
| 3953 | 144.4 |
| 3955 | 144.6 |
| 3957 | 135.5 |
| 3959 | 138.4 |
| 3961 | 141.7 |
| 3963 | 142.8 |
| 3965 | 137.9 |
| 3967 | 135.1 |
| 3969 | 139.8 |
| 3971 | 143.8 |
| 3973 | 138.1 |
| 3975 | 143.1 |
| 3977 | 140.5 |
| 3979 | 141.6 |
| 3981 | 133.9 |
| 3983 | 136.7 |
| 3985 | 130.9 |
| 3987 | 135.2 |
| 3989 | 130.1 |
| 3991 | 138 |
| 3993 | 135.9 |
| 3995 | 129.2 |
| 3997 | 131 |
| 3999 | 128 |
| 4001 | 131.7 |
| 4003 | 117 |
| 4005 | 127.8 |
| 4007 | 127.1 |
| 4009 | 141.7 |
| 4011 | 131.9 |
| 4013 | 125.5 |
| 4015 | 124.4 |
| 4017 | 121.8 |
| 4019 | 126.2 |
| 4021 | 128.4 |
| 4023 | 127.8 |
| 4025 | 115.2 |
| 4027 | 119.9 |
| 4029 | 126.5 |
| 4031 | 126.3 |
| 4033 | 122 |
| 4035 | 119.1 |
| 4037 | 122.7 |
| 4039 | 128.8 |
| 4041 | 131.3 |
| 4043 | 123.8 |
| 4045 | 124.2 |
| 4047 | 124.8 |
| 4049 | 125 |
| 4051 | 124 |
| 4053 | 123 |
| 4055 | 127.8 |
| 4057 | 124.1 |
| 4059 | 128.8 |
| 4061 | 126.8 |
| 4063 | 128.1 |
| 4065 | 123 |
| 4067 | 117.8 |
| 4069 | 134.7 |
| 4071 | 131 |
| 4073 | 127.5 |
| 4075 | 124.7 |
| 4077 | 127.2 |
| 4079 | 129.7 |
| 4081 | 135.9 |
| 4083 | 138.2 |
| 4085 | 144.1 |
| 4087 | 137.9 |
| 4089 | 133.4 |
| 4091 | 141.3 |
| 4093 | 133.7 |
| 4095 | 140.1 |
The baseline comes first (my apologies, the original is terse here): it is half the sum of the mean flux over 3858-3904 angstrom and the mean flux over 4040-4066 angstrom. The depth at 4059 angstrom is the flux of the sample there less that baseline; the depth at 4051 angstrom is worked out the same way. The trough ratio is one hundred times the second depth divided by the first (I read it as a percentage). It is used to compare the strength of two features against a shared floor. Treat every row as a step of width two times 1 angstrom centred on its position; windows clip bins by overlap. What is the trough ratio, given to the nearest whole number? 150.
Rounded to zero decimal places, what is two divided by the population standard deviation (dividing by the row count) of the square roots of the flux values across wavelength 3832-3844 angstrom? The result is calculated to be 16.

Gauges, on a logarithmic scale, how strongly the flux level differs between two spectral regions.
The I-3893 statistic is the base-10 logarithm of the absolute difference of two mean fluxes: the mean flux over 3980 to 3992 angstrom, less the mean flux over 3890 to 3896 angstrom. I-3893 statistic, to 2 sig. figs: 1.2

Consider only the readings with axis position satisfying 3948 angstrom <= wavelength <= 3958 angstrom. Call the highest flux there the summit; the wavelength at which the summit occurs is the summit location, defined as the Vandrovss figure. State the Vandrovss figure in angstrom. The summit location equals 3955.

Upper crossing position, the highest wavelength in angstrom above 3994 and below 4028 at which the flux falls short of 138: 4027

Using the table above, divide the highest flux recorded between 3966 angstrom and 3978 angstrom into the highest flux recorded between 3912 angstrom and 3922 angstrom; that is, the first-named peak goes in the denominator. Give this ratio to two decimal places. 1.01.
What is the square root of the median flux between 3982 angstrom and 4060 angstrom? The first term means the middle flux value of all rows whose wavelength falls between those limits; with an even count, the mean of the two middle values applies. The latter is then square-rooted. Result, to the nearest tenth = 11.3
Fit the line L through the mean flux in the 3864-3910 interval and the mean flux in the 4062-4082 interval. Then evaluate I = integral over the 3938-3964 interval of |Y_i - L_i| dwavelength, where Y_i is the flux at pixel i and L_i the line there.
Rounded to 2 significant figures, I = 98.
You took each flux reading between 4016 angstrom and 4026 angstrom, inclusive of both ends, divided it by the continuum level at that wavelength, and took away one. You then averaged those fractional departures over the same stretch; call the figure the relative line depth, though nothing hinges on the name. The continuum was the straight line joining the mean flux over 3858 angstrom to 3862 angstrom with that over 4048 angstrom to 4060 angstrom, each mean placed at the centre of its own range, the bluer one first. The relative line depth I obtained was -0.047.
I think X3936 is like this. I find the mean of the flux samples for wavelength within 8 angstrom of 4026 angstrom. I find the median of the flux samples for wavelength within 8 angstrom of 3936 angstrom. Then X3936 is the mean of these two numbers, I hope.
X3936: 131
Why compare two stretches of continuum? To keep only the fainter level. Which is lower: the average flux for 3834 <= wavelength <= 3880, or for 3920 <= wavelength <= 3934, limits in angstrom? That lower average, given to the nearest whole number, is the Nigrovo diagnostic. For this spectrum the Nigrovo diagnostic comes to 140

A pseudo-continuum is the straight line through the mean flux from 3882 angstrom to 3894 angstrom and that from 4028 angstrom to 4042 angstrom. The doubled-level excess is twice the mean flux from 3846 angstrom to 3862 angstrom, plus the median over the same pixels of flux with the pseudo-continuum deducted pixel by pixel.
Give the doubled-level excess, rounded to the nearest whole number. 294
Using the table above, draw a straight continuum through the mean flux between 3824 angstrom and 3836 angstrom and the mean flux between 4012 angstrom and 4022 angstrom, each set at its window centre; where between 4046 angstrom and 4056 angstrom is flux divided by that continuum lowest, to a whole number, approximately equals 4053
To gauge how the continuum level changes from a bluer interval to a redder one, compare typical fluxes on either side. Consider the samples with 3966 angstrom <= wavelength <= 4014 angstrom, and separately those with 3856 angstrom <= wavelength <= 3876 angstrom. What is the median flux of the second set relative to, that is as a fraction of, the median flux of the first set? 1.14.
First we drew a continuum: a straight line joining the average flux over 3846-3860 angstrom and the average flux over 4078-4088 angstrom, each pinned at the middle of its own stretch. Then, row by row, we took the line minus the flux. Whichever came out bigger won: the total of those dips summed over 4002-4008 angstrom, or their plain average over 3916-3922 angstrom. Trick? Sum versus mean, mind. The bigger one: 53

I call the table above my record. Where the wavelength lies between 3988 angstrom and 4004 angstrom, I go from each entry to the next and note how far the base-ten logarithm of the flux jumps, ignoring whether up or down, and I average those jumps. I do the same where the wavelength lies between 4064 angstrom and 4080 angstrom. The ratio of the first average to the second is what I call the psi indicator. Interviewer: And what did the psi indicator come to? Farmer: 1.1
